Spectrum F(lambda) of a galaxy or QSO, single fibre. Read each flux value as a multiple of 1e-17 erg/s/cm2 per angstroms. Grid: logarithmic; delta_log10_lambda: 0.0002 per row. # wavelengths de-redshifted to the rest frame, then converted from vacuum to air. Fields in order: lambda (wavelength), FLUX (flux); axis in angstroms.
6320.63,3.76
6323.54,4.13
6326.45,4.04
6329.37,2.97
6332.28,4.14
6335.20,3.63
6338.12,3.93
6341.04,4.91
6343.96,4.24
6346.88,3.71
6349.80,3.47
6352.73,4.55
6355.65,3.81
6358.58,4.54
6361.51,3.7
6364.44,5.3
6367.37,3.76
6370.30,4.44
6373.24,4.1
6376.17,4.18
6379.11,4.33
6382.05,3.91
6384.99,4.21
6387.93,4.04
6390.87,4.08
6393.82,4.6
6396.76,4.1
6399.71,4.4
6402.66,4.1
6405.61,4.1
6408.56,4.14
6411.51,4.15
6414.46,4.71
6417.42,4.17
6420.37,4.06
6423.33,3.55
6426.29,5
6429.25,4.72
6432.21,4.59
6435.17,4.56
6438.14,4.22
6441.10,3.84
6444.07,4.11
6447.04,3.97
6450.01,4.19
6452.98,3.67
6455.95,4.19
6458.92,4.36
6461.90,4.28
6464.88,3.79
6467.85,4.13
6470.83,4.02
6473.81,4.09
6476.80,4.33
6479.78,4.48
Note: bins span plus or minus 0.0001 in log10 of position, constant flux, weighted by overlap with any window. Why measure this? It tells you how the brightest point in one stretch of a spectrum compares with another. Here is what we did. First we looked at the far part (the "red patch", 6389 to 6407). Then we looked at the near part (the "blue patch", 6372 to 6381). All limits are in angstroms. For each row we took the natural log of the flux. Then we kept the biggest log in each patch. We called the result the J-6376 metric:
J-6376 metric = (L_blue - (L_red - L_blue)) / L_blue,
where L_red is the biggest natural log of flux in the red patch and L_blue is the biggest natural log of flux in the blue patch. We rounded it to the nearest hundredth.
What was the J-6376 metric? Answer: 0.96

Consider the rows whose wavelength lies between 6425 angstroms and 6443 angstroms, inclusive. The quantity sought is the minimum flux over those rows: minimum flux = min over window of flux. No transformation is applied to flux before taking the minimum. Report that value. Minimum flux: 3.84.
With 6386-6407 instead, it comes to 4.04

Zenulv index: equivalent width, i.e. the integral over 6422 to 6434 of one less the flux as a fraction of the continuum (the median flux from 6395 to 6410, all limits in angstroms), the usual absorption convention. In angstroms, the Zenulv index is -1.1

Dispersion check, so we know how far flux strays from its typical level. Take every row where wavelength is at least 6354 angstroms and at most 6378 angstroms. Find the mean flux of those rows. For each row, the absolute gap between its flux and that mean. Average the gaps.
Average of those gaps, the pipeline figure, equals 0.40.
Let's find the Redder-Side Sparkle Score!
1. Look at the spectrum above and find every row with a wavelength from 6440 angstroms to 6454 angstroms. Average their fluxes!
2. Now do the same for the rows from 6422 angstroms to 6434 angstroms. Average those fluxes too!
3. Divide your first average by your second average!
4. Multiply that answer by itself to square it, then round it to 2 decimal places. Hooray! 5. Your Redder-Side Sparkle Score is 0.78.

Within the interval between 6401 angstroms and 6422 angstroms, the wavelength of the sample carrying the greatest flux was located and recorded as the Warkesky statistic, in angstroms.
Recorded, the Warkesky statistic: 6414.46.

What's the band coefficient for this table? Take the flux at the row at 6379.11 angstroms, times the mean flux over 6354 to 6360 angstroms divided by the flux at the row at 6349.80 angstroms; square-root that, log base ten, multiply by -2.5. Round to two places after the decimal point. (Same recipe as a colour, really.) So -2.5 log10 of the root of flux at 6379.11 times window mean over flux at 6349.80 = -0.90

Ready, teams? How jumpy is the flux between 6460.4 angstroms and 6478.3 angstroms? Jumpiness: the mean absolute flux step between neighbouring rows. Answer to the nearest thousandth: 0.250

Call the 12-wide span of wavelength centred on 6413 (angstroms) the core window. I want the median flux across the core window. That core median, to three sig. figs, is 4.16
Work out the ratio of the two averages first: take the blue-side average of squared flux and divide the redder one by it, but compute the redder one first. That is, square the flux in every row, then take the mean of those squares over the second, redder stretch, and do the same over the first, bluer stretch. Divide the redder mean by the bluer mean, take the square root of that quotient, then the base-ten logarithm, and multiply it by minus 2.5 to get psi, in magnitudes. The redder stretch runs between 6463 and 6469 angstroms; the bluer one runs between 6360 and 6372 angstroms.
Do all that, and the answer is 0.10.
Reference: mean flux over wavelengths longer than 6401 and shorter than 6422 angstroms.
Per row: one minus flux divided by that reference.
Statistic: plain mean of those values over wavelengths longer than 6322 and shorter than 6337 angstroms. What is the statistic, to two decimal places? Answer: 0.10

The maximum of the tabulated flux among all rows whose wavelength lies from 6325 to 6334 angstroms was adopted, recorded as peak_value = 4.14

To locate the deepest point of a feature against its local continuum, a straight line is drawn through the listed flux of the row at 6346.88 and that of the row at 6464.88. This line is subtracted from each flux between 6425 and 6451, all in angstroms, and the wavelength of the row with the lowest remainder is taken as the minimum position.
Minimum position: 6441.10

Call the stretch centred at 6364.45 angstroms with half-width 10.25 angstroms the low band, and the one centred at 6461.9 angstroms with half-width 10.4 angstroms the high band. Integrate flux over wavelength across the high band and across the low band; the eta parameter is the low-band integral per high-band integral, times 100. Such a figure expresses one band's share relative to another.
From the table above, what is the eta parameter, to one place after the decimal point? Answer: 102.7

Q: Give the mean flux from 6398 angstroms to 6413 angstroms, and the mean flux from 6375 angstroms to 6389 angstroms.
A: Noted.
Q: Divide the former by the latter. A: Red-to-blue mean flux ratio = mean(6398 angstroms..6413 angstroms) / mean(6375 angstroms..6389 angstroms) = 1.01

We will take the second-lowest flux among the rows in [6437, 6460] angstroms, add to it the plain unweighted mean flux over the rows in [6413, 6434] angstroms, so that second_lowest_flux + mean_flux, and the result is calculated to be 8.24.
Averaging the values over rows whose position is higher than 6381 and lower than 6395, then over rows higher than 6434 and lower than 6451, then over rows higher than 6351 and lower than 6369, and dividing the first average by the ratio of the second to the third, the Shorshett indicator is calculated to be 4.30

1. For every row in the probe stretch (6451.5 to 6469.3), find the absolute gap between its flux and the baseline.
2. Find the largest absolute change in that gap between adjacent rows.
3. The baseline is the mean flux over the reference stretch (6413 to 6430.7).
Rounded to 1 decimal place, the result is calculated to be 0.5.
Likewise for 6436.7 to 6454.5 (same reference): 0.5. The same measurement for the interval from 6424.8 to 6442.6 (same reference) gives 0.4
